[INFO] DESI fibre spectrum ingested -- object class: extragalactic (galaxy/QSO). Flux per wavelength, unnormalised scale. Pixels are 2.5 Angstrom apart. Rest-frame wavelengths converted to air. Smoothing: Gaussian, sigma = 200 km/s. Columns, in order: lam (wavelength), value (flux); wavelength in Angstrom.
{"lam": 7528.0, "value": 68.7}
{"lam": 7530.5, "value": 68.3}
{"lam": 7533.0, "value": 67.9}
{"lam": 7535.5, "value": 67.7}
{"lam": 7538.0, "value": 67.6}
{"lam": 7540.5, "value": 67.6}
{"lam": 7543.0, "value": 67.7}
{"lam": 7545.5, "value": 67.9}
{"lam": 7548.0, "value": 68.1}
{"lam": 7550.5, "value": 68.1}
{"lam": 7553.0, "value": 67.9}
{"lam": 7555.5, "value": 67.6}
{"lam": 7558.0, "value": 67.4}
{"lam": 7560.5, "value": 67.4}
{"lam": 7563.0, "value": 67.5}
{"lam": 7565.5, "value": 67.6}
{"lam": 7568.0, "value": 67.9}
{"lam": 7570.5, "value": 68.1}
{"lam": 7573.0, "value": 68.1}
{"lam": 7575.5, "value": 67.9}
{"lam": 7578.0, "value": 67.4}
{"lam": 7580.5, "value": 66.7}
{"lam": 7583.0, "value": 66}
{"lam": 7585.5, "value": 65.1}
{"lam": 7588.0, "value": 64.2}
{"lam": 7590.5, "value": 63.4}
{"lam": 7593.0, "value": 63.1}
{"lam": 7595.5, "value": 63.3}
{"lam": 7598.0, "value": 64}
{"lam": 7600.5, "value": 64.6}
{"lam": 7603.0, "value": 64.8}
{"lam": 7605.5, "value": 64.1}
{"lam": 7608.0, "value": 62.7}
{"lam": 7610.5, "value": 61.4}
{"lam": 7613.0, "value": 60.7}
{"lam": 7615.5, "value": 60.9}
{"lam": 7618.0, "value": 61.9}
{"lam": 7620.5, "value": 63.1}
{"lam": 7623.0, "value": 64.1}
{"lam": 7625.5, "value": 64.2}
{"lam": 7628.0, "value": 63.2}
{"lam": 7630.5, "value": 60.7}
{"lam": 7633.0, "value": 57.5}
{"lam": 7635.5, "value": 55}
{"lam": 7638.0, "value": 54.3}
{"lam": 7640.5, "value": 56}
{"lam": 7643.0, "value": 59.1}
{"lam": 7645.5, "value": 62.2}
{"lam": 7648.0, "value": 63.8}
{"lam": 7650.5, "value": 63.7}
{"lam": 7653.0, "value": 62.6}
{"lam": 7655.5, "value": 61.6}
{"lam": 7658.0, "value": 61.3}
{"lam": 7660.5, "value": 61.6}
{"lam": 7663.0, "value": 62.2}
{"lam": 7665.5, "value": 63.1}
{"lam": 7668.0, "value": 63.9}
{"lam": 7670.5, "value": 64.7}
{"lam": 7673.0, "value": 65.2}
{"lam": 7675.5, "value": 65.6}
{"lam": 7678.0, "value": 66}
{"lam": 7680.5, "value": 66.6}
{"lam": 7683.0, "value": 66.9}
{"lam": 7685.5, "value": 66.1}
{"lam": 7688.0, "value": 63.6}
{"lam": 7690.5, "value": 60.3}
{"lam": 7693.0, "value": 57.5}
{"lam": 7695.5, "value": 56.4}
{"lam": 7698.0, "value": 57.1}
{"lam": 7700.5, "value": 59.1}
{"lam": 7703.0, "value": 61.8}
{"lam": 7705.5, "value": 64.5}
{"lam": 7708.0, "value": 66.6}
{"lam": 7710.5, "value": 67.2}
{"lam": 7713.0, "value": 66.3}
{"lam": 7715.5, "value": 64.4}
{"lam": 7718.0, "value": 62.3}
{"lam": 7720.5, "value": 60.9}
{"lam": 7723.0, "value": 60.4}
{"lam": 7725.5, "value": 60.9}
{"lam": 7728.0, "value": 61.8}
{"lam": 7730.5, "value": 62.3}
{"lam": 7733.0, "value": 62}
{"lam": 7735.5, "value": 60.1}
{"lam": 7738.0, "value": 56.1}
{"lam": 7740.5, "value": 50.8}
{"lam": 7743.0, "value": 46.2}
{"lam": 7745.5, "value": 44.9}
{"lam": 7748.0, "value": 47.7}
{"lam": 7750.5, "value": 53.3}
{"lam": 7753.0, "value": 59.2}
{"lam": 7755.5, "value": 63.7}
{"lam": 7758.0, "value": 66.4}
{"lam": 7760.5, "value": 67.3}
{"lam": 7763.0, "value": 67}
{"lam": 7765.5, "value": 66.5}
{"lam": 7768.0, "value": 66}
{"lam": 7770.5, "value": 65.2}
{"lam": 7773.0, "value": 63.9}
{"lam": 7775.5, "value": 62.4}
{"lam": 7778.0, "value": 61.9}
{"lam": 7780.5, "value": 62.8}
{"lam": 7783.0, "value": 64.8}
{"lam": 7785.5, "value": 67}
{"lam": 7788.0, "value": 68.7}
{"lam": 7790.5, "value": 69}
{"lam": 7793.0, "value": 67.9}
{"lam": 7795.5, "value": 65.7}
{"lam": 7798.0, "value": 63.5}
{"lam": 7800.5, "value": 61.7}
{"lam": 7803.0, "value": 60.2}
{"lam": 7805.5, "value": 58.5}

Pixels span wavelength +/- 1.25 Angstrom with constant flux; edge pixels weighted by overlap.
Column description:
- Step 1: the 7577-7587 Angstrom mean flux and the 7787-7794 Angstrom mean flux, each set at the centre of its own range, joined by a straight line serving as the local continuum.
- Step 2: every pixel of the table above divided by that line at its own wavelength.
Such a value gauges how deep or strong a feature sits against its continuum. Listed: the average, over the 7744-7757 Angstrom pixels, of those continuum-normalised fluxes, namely 0.79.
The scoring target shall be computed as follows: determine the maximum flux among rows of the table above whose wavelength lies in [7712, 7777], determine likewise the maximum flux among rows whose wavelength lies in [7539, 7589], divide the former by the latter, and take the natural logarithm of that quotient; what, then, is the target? -0.012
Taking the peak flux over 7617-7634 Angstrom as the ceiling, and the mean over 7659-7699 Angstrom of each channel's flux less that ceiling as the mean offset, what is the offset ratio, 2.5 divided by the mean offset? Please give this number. -2.0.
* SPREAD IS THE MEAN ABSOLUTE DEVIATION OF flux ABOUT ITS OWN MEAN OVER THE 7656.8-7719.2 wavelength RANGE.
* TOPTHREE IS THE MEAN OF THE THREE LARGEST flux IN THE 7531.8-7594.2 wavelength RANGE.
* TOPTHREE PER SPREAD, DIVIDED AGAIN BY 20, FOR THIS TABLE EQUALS 1.30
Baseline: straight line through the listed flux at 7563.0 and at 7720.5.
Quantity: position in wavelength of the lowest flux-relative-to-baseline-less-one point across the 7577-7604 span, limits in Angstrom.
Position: 7593.0 Angstrom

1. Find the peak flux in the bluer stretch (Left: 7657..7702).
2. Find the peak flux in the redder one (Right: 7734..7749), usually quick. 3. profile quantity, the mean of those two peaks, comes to 63.5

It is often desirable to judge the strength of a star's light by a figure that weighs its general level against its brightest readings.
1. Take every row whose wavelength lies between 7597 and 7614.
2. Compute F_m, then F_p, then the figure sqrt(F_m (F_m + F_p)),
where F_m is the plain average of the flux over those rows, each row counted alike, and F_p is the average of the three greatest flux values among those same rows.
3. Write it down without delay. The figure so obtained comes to 90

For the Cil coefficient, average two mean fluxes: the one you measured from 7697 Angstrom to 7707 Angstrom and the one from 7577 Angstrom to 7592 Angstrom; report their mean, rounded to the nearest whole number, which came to 63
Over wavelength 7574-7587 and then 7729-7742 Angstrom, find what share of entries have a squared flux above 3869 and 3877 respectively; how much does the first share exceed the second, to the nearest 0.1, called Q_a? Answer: 0.8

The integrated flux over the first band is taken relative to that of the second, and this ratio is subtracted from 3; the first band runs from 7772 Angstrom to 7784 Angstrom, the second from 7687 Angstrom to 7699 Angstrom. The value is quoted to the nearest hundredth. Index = 1.93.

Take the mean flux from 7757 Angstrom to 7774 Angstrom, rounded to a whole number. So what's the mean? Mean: 66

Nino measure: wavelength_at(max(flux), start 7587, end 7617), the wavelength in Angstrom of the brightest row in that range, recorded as 7603.0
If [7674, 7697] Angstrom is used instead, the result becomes 7683.0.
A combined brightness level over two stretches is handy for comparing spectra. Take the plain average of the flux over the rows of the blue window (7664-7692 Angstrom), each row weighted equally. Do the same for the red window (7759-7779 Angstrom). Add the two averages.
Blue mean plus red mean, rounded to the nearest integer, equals 130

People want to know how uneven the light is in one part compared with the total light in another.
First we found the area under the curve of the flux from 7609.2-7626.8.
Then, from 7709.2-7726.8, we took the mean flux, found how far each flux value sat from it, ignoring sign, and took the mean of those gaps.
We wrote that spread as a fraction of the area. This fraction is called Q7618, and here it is 0.0022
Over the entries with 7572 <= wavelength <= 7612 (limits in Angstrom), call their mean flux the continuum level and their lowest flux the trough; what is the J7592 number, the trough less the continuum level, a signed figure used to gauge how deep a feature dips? -3.4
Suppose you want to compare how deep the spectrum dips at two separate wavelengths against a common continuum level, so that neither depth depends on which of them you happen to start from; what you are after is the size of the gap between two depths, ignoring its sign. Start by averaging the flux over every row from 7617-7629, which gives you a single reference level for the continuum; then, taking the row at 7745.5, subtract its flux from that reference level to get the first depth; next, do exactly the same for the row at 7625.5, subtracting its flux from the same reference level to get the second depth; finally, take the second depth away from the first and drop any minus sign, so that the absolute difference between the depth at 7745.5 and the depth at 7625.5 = 19.3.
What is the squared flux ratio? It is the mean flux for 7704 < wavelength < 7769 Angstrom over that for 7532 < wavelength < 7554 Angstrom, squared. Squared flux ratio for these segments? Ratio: 0.80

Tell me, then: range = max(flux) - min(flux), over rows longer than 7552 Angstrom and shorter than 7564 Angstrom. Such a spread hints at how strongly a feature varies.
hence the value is 0.5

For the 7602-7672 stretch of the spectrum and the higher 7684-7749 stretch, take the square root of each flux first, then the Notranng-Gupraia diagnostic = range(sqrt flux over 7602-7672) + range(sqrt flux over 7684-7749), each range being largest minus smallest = 2.2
